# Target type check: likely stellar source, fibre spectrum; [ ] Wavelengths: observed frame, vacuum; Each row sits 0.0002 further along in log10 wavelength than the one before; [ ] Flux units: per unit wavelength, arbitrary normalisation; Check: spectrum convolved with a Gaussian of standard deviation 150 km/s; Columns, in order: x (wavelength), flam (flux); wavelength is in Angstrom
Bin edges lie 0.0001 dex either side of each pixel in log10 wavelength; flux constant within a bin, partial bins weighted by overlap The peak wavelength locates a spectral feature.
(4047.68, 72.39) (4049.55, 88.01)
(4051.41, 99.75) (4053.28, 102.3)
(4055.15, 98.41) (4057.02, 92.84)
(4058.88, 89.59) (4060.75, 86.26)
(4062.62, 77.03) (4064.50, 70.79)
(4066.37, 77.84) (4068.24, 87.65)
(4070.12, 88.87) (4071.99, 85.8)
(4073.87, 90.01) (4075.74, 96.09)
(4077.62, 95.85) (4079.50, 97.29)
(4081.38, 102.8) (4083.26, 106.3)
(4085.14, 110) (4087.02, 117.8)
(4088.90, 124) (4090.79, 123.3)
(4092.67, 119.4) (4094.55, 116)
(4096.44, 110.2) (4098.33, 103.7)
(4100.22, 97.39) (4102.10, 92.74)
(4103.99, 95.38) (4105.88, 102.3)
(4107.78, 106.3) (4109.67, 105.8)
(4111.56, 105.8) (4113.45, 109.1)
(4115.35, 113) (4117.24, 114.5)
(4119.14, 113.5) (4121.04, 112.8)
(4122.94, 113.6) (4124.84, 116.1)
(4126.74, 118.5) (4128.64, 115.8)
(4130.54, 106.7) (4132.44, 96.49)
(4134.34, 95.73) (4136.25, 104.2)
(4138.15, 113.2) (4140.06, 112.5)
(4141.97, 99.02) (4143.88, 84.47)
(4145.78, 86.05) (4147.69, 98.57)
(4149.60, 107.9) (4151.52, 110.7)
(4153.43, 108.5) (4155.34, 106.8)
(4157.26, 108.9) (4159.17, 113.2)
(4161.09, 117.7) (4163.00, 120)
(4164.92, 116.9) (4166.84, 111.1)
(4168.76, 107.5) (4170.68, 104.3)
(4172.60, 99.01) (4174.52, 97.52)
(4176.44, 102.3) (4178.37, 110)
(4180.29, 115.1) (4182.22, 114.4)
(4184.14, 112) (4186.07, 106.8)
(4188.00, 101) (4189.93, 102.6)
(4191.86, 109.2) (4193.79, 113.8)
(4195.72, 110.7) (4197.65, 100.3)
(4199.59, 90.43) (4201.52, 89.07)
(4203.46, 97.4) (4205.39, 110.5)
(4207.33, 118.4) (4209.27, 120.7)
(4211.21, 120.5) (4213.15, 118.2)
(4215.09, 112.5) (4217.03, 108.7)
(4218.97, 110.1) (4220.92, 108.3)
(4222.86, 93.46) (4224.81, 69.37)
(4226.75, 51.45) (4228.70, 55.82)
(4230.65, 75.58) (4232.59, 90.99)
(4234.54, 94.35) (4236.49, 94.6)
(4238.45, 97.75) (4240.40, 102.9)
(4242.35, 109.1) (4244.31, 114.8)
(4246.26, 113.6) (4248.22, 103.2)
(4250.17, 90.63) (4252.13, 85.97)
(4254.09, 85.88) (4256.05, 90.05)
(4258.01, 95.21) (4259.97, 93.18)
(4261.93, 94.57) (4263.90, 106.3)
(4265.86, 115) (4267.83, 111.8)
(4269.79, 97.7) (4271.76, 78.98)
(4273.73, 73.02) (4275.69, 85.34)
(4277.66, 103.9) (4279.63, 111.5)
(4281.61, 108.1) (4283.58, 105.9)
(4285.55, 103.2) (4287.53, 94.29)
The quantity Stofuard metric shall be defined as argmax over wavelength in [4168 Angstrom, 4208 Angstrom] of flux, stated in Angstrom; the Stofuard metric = 4207.33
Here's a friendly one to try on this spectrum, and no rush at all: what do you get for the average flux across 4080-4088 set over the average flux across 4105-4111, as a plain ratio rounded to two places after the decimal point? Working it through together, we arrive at 1.04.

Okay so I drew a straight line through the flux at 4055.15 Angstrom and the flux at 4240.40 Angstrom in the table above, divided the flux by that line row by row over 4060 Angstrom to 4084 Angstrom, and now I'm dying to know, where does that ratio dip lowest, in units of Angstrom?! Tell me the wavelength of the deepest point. 4064.50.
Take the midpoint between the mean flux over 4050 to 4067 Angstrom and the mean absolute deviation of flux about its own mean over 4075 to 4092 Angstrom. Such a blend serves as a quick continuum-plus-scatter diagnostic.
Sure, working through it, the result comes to 49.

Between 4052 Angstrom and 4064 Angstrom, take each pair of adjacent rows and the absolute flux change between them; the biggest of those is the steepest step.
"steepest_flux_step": 9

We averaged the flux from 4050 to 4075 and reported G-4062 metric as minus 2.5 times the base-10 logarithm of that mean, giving -4.86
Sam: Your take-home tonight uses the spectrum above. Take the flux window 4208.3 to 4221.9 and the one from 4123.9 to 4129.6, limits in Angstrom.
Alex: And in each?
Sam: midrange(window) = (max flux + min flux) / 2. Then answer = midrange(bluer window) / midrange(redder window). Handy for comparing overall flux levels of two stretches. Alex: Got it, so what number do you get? 1.02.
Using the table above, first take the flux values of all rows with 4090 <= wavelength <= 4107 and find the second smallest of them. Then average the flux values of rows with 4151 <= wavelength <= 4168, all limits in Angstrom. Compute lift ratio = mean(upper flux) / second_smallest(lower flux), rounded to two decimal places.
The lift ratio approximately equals 1.18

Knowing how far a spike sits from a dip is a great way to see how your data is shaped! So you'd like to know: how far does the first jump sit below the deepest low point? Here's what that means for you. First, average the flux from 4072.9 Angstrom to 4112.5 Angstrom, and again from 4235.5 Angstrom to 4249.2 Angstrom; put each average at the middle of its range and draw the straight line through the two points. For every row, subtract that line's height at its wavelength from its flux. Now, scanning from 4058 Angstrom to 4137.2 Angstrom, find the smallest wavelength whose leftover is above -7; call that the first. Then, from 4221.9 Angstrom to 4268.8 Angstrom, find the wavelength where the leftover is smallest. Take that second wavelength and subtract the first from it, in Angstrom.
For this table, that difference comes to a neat 145.4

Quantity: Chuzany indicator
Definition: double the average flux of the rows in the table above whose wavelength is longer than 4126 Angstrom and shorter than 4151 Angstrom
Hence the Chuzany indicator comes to 206.0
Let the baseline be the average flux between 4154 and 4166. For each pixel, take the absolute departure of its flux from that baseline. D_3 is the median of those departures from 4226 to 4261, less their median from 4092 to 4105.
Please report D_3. 10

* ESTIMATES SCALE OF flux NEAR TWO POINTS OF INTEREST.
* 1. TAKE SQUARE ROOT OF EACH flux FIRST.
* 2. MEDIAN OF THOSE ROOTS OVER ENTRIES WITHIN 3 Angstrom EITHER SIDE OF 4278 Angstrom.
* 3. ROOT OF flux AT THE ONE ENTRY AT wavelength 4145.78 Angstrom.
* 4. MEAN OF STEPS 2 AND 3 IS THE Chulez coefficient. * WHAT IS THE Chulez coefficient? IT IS 9.7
